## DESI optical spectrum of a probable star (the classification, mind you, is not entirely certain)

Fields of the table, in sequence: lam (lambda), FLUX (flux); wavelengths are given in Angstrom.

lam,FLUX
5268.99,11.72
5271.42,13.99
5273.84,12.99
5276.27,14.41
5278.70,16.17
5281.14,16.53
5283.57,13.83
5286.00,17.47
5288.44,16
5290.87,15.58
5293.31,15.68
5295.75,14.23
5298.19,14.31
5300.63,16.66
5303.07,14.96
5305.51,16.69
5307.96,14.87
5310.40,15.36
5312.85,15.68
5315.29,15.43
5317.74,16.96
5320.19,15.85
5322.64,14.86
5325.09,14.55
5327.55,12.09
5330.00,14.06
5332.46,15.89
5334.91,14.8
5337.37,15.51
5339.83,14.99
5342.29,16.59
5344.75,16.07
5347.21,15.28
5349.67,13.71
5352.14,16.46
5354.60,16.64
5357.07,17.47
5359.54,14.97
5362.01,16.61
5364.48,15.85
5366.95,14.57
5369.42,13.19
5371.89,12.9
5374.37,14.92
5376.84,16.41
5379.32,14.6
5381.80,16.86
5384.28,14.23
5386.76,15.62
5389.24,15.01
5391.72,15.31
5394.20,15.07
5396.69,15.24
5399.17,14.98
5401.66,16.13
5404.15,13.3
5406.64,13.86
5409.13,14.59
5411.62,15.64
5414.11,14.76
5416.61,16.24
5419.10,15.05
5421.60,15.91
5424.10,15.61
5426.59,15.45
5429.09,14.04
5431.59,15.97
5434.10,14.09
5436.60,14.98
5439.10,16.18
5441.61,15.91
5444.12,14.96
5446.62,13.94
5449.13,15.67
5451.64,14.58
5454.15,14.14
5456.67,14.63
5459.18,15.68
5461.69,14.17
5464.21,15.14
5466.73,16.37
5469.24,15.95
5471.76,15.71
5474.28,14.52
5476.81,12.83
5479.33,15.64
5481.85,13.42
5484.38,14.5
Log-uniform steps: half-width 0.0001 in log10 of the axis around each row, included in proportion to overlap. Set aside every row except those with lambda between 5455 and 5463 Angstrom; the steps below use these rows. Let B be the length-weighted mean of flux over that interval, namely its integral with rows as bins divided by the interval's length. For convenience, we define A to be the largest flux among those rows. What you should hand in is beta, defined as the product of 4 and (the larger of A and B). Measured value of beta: 62.7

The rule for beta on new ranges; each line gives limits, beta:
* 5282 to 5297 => 69.9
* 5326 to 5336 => 63.6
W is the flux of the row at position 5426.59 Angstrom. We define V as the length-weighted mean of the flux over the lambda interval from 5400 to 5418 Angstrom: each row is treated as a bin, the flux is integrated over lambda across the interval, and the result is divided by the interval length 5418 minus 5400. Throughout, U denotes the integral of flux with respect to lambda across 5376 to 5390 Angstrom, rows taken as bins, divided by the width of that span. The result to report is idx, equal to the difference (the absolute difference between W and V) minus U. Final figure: -14.9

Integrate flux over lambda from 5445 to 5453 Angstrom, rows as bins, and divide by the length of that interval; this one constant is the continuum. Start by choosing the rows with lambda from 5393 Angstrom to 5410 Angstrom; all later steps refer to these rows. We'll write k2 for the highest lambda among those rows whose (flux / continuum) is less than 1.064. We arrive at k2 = 5409.13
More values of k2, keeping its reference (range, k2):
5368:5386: 5384.28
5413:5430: 5429.09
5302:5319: 5315.29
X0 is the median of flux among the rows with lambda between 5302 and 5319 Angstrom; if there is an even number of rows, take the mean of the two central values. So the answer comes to 15.4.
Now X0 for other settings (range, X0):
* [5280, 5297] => 15.7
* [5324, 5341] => 14.8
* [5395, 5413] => 15.0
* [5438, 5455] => 15.0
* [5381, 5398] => 15.2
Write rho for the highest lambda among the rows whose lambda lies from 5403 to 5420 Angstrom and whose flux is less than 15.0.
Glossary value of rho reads 5414.11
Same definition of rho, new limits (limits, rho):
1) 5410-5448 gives 5446.62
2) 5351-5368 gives 5366.95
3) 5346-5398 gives 5384.28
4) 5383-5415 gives 5414.11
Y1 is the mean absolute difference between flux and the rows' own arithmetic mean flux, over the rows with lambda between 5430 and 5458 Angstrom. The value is 0.67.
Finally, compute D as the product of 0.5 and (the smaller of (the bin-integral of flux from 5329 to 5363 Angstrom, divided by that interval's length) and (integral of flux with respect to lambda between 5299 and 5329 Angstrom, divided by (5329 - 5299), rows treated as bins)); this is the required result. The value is 7.65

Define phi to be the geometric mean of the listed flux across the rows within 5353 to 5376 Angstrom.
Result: 15.2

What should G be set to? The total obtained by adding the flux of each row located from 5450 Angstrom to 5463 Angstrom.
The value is 73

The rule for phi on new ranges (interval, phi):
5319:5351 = 14.9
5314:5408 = 15.1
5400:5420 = 14.9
